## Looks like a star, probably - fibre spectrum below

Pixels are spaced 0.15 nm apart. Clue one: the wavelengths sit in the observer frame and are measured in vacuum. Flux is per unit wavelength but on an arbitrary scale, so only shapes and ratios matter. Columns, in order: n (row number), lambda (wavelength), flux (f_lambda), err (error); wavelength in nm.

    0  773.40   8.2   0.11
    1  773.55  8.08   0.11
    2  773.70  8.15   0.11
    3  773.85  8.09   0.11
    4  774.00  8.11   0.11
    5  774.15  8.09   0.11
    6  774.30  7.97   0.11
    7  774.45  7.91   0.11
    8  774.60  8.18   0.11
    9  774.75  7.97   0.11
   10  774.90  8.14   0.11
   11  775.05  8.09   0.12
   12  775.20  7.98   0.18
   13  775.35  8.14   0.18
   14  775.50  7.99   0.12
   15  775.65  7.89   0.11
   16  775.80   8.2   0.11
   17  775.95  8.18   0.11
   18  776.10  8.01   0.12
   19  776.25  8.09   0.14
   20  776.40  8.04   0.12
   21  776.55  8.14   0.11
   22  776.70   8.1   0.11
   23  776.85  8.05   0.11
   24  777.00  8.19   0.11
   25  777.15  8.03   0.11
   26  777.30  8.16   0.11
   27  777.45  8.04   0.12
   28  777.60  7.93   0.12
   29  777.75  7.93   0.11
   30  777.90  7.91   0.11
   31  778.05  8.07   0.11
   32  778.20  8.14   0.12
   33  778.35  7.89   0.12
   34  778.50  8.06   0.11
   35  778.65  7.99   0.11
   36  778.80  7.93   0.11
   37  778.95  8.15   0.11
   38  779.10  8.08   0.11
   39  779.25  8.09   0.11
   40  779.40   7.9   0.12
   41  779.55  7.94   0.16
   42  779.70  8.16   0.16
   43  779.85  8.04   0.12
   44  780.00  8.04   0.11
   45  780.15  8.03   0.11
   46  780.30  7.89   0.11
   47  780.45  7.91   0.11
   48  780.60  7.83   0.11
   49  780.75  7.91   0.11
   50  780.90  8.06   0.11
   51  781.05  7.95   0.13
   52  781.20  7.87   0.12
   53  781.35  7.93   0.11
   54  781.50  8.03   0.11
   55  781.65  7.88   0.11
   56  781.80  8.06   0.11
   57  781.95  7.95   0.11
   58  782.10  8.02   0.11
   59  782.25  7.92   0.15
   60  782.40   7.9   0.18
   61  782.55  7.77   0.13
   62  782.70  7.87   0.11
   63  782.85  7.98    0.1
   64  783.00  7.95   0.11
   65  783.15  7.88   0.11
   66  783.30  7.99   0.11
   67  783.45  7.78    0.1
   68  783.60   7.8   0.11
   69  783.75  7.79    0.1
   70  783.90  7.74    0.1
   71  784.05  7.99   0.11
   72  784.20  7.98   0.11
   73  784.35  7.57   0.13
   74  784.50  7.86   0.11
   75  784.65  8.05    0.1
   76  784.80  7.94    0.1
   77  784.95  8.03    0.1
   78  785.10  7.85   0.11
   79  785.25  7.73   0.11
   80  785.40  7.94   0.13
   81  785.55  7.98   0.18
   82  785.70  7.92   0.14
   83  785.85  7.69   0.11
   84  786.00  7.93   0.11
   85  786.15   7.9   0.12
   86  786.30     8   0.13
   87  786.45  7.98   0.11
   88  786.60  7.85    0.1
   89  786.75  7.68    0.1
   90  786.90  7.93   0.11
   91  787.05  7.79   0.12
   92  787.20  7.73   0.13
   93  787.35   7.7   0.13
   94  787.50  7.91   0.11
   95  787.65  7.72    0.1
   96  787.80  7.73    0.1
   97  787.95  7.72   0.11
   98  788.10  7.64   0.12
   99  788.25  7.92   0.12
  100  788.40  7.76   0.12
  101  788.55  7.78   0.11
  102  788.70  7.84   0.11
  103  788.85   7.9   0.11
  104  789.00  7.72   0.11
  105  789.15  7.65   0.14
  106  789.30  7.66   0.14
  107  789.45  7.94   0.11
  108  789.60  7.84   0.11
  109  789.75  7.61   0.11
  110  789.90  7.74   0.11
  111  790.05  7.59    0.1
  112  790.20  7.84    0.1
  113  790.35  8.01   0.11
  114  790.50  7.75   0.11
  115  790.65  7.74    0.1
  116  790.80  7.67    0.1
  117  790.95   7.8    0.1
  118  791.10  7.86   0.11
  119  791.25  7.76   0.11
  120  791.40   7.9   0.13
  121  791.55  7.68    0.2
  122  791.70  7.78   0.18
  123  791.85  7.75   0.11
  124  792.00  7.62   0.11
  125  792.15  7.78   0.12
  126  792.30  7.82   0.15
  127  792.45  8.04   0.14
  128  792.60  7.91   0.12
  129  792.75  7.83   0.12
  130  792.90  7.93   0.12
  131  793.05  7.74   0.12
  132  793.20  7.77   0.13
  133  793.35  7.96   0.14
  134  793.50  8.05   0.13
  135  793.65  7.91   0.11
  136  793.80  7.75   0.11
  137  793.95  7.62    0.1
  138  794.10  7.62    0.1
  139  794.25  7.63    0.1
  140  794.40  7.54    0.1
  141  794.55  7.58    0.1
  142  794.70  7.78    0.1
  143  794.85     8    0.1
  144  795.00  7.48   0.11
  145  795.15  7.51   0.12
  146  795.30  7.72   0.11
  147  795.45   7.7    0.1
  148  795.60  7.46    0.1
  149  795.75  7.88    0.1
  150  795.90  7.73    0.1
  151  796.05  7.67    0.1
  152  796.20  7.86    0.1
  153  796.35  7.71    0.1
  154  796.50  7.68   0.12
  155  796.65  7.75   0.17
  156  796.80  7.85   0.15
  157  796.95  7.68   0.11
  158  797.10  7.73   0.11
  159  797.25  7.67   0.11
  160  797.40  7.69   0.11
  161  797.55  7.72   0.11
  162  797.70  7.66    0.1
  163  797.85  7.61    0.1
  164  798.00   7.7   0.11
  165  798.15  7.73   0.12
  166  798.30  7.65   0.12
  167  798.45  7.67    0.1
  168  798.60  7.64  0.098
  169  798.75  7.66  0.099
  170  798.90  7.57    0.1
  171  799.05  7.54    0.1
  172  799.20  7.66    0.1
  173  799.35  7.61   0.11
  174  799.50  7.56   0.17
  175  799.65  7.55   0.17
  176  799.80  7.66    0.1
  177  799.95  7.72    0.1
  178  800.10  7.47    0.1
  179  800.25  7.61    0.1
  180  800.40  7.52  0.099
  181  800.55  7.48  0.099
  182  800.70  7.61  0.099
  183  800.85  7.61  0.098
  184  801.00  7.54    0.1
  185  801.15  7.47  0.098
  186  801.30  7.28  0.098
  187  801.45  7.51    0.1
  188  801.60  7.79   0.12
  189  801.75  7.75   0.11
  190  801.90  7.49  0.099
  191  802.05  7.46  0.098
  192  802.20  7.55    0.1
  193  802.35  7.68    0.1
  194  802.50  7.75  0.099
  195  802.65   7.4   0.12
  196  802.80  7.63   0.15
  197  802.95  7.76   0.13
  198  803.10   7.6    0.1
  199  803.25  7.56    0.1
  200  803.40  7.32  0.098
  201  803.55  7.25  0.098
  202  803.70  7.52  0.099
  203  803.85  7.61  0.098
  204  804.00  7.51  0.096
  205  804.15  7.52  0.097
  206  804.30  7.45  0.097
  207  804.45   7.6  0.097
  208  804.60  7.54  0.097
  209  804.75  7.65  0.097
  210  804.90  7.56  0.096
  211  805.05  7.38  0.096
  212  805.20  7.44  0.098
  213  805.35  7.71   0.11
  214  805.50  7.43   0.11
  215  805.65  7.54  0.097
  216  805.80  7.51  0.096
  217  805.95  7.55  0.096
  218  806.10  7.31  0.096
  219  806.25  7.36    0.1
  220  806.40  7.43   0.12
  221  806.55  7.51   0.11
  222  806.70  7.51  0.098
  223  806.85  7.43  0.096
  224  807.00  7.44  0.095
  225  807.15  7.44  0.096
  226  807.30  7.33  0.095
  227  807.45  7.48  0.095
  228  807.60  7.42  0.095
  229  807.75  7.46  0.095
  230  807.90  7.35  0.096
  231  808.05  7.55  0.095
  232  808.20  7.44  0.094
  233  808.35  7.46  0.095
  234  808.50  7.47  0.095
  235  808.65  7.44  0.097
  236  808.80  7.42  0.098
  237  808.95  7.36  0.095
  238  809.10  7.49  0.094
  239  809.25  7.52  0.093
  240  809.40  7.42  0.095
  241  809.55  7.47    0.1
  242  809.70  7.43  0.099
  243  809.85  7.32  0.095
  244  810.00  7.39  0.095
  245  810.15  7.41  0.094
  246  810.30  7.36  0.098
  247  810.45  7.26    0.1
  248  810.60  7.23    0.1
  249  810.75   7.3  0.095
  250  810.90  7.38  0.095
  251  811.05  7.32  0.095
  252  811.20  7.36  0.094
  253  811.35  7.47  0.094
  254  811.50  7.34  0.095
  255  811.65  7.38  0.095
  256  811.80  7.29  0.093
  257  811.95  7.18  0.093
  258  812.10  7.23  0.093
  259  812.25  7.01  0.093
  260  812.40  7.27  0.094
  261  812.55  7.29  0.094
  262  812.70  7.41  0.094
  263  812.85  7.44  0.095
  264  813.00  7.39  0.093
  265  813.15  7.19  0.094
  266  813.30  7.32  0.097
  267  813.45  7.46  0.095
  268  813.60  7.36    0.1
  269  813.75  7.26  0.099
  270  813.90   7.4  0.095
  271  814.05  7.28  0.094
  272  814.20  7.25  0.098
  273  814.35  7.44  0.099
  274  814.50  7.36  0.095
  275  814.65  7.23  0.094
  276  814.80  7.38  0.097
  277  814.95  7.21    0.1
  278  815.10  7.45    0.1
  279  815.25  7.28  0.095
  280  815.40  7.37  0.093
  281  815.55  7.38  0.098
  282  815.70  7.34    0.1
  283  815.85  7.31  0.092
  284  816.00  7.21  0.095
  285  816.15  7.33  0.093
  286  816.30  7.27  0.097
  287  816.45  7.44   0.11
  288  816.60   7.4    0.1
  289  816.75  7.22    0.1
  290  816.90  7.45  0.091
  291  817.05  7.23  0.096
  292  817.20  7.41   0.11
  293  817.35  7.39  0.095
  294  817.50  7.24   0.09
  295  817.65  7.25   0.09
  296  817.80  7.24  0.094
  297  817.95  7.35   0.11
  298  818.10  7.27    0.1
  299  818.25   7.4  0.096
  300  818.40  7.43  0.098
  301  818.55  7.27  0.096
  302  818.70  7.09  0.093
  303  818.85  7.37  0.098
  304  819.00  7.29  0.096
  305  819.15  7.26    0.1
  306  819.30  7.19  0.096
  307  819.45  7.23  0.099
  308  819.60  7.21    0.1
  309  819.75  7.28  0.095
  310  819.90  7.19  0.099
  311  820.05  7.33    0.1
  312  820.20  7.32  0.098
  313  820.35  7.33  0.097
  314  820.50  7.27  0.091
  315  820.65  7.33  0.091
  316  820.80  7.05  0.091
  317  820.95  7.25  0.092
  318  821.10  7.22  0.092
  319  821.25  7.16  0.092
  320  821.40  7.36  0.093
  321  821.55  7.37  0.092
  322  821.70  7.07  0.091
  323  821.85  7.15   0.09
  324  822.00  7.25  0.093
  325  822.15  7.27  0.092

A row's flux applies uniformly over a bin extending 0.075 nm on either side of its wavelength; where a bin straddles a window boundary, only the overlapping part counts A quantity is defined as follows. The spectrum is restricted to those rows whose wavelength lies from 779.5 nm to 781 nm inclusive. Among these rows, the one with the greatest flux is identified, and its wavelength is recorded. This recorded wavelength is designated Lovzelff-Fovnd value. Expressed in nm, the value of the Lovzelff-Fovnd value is 779.70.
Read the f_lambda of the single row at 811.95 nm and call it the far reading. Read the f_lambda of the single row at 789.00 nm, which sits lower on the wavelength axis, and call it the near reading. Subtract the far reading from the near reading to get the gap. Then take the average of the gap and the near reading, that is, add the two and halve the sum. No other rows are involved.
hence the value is 4.13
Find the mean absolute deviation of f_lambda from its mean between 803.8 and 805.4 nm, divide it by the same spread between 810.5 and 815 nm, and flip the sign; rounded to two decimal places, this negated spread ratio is -0.96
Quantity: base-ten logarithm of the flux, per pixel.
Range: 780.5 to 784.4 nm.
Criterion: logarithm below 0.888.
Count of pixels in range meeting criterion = 1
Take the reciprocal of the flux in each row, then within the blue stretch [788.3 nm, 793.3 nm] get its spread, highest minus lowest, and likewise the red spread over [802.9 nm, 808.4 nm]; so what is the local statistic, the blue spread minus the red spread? -0.002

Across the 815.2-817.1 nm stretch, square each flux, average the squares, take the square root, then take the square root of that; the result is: 2.71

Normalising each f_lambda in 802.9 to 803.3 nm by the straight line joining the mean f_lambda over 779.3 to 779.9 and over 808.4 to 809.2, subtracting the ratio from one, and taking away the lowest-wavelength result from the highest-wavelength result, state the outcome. 0.026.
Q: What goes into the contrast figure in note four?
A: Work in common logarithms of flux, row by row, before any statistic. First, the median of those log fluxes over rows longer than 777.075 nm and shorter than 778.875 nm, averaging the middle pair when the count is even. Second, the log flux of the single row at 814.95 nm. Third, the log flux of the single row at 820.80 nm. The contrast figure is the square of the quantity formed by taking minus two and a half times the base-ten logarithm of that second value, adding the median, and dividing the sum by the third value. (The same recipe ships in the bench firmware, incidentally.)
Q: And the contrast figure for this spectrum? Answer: 1.59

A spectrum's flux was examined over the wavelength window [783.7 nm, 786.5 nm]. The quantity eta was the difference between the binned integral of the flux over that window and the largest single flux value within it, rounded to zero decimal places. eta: 14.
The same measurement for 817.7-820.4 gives 12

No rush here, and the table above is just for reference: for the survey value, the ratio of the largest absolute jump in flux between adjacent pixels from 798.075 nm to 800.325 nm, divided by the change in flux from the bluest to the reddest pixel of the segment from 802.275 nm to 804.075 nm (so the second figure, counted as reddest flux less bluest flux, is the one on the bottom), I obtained -1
